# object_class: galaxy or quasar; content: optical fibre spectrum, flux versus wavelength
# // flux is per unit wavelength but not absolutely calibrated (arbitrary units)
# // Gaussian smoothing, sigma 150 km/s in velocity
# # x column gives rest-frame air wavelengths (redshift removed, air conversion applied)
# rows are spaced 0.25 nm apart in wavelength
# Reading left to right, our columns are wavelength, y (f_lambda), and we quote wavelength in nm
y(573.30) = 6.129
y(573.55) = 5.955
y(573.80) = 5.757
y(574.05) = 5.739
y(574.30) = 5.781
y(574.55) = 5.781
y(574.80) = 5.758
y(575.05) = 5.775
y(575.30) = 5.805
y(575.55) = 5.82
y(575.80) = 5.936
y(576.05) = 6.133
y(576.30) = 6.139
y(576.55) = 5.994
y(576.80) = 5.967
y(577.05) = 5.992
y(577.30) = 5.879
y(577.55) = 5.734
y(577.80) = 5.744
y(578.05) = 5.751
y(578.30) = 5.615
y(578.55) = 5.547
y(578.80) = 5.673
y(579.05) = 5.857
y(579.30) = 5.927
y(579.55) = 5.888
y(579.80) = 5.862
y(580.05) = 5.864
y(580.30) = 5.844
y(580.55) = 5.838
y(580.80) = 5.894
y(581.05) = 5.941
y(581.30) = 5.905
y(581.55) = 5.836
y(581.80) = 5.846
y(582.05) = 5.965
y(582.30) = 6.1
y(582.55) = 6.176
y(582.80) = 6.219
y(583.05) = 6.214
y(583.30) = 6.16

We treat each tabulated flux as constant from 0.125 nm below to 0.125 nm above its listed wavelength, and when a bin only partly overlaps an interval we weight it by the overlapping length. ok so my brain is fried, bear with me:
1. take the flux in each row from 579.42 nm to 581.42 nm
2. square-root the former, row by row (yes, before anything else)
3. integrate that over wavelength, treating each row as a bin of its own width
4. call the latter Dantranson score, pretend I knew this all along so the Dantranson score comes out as 4.8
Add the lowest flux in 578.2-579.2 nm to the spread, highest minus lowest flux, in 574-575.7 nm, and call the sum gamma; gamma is 5.63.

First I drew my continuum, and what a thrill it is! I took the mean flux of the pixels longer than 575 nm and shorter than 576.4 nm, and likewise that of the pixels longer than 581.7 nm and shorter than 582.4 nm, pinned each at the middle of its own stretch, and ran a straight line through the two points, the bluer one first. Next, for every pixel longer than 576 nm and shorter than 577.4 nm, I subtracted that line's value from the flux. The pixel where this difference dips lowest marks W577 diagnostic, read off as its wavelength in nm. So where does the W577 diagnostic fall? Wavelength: 577.30 nm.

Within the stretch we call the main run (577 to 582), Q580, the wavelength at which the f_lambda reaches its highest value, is 577.05 nm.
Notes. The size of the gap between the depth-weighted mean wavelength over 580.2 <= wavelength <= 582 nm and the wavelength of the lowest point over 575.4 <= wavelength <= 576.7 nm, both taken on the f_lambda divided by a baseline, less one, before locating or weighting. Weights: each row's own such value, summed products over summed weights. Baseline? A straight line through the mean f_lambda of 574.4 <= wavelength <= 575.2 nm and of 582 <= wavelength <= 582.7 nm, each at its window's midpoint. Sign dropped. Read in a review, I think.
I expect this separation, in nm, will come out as 5.56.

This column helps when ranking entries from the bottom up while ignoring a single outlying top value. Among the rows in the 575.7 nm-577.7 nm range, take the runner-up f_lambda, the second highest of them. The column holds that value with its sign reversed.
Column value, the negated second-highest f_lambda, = -6.1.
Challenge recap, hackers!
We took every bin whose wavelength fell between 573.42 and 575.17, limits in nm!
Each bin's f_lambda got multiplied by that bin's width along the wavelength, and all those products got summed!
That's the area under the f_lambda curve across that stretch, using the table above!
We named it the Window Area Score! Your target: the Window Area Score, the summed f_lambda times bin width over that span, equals 10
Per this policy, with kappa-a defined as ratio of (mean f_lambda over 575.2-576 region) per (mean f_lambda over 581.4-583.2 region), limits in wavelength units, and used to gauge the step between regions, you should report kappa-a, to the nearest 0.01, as 0.97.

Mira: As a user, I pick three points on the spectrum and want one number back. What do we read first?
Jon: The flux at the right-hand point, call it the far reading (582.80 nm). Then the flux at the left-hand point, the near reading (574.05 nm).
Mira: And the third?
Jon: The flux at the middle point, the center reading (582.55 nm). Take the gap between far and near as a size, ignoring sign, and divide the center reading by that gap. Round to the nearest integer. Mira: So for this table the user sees 13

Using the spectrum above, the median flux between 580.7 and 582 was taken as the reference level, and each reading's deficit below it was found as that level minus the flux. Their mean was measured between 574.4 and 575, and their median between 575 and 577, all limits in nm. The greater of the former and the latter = 0.12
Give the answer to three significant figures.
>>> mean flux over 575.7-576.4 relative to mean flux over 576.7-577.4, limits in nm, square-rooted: 1.01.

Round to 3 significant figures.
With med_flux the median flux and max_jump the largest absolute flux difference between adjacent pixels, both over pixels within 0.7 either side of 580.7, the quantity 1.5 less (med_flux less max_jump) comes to -4.32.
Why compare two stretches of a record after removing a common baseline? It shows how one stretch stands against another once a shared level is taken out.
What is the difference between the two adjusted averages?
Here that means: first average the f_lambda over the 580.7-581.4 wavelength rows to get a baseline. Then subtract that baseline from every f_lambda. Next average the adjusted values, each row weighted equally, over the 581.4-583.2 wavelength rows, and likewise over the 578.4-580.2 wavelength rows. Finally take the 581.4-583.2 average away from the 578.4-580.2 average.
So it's -0.25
